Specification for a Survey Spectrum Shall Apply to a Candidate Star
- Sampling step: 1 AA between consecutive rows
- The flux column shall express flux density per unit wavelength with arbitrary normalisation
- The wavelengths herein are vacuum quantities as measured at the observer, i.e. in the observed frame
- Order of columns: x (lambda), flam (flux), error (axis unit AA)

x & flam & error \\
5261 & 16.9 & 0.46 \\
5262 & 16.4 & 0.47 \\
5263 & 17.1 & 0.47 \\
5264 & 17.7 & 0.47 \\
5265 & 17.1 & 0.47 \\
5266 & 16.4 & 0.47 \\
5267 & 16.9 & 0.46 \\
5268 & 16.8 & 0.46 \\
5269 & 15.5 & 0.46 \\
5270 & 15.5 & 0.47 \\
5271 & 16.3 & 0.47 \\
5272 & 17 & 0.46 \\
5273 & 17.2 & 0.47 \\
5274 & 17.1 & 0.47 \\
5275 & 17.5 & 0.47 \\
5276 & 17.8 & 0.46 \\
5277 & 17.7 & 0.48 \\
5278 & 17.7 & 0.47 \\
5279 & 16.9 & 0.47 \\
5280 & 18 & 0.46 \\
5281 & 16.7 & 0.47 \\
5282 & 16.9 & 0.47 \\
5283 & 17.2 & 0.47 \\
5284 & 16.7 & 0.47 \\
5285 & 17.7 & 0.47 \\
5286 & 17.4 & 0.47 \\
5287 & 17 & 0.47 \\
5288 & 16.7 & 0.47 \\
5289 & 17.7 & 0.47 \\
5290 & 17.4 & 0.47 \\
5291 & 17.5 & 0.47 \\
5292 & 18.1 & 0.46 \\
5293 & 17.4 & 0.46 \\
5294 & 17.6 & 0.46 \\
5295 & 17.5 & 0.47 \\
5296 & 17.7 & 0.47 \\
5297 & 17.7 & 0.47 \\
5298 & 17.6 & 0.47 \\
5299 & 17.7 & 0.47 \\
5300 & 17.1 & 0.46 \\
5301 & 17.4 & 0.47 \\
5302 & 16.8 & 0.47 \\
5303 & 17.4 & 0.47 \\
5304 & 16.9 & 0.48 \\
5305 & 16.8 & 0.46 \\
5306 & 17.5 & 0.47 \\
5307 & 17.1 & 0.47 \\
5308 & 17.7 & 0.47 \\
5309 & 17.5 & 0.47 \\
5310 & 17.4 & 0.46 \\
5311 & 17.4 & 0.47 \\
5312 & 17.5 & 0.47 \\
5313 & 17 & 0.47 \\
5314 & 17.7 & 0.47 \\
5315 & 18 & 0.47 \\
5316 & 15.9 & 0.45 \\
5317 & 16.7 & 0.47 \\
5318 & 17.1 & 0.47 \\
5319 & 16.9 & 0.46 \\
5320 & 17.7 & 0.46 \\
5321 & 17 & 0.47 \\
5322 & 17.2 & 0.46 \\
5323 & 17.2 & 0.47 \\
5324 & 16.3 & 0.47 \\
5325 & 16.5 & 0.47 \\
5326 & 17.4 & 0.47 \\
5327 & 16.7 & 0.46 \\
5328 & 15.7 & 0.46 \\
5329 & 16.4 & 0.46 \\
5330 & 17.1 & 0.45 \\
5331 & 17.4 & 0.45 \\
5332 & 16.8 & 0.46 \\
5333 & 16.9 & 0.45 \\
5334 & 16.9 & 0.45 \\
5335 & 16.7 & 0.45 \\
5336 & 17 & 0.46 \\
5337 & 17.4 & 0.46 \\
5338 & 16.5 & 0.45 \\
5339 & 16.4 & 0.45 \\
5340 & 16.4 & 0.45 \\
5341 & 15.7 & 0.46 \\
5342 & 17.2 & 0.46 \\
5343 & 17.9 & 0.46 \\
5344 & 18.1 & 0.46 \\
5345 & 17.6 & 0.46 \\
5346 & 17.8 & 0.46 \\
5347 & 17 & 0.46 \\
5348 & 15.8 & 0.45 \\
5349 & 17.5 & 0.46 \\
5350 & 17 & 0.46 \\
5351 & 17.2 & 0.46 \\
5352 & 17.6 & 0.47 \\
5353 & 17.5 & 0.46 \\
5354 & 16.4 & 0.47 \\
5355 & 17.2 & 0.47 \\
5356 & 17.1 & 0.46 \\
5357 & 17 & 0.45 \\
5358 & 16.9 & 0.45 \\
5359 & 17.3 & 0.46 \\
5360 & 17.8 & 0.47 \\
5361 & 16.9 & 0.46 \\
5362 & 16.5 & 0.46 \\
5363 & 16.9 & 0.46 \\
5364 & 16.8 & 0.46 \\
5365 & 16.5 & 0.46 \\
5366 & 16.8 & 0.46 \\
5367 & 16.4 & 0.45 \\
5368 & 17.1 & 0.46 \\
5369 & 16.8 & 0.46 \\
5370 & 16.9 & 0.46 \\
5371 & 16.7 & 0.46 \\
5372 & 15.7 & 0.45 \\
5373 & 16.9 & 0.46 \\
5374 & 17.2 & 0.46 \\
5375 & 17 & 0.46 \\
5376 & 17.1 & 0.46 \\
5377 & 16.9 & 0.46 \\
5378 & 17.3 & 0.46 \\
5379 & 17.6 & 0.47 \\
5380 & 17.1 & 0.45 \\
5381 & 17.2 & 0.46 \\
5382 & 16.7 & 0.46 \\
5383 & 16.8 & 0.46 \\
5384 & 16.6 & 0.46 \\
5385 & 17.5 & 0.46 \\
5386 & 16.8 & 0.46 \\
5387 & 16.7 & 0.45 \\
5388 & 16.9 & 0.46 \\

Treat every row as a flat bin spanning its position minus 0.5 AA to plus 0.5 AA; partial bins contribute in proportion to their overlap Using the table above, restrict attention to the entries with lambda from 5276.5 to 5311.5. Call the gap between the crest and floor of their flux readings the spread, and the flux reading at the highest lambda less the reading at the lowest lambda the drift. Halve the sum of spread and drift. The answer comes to 0.55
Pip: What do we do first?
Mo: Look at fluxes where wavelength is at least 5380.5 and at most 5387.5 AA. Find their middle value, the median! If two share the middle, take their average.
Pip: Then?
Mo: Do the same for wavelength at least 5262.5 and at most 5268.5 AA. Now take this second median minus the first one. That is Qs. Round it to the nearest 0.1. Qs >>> 0.2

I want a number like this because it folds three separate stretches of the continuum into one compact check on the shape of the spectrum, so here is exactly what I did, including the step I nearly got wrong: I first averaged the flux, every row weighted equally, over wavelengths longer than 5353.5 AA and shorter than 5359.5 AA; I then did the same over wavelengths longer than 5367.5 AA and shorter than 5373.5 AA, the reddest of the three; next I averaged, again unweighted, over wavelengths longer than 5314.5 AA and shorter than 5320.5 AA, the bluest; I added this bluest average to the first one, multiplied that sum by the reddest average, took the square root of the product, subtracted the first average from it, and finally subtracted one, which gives 5.8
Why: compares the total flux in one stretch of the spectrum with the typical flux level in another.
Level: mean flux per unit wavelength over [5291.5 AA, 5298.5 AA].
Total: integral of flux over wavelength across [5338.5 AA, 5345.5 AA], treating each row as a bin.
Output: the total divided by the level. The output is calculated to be 7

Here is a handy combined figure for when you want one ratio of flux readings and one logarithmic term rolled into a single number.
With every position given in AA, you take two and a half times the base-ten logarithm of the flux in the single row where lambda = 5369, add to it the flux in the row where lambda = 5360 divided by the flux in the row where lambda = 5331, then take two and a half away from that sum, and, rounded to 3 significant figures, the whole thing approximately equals 1.59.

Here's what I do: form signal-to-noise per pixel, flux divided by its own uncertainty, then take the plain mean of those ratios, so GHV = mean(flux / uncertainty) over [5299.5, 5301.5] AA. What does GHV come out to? 37.1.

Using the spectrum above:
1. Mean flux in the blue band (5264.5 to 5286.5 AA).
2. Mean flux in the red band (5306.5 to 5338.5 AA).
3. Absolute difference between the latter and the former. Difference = 0.0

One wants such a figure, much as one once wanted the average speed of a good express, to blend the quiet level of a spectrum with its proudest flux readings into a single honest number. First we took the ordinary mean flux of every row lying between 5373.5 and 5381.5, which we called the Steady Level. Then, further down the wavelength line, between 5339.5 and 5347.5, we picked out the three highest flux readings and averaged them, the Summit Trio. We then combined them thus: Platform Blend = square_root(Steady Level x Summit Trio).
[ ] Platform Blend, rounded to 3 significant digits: 17.6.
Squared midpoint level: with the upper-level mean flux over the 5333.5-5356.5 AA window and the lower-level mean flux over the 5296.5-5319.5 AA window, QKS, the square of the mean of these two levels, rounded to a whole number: 294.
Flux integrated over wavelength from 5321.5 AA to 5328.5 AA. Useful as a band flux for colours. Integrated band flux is 117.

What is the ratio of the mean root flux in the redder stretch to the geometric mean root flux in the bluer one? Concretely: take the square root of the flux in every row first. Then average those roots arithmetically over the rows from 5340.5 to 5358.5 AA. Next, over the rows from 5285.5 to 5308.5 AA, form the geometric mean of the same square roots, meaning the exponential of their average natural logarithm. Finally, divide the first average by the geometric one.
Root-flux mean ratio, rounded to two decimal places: 0.99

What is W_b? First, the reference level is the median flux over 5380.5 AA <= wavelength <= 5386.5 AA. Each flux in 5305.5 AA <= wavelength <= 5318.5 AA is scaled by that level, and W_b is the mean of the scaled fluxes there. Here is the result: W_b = 1.03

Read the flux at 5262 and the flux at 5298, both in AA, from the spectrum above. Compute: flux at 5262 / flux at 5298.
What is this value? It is 0.93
